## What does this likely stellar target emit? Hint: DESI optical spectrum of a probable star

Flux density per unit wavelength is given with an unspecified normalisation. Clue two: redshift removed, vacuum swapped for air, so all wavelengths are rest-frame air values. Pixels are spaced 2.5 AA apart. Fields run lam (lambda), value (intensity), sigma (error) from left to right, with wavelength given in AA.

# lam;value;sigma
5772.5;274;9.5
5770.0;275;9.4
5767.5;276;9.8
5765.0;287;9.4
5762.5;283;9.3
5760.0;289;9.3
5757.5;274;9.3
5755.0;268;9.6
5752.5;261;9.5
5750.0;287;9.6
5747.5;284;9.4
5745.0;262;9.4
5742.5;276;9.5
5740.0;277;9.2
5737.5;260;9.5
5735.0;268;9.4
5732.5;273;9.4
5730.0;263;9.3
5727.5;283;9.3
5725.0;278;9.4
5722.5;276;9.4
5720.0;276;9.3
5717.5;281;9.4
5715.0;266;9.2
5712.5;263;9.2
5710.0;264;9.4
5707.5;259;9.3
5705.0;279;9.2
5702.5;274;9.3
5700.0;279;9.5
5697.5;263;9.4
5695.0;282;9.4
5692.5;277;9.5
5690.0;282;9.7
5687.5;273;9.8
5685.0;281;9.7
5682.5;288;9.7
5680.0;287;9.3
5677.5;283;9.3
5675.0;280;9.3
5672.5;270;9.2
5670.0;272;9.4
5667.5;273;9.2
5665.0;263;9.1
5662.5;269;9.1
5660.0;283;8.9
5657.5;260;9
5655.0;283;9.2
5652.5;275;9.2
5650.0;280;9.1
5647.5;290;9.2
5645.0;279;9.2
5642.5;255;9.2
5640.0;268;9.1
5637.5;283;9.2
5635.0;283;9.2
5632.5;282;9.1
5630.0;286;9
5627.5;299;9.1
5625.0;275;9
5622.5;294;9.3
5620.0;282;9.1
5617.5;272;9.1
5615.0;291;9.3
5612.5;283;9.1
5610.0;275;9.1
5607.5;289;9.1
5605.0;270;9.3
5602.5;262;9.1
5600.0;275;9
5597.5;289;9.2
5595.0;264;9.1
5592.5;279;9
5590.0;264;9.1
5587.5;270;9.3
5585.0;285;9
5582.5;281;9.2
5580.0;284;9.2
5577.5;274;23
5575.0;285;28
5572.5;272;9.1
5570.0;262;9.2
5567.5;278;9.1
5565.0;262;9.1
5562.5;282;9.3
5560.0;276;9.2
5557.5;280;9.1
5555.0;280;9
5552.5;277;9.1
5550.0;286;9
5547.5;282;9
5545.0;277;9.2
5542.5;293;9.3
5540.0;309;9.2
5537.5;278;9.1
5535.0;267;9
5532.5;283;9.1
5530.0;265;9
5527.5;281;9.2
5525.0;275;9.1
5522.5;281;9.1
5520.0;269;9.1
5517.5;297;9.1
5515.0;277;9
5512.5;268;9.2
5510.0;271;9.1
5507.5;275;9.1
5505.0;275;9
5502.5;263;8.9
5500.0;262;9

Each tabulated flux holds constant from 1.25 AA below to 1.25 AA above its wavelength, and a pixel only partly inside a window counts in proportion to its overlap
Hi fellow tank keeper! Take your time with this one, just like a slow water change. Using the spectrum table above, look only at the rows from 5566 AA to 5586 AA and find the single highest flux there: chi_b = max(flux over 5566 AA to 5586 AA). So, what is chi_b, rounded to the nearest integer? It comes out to 285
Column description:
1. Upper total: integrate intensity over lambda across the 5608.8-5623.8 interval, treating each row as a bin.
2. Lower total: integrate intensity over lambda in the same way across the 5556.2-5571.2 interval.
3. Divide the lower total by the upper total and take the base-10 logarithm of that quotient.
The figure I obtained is -0.015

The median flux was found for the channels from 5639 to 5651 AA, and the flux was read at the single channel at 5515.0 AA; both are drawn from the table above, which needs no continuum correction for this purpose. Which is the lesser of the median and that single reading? 277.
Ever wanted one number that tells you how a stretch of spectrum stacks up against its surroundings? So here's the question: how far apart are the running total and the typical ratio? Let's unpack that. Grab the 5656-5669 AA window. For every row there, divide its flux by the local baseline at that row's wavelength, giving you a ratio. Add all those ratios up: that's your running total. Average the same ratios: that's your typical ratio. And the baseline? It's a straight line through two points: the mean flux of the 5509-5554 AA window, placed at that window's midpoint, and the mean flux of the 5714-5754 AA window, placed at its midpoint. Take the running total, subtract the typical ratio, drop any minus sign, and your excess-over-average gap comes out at 3.91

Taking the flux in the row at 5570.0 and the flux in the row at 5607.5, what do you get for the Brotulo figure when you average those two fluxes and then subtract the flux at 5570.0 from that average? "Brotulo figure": 13.5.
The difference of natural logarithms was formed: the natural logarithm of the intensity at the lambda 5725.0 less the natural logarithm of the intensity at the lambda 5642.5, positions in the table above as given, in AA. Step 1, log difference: 0.086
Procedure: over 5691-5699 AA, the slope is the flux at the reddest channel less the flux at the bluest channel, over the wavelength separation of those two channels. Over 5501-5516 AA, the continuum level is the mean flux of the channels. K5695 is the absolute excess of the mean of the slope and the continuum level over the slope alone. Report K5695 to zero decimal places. 137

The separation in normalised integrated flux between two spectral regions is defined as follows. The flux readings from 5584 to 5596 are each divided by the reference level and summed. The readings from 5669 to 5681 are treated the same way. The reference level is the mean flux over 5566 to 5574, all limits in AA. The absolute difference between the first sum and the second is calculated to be 0.11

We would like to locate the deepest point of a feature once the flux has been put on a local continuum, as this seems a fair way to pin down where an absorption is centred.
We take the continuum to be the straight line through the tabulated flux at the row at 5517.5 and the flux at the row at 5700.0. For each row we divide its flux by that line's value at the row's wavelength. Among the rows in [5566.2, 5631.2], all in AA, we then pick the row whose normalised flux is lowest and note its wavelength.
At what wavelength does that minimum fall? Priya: 5570.0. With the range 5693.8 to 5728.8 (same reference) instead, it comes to 5707.5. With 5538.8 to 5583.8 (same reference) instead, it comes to 5565.0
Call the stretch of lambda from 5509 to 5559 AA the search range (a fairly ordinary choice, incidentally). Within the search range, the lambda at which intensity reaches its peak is 5540.0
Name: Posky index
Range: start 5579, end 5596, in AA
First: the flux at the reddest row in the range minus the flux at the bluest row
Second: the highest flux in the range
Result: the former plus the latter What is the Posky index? 265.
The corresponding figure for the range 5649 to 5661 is 286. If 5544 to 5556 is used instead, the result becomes 289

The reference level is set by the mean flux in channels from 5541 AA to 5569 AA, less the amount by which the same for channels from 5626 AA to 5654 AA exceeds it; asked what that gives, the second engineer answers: 279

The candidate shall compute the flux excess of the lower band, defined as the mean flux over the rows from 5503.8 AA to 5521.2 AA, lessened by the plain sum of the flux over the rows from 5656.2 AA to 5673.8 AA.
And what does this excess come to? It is -1614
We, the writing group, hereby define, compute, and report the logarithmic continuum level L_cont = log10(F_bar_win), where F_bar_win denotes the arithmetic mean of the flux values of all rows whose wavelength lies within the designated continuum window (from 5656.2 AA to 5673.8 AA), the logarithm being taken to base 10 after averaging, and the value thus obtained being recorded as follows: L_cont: 2.43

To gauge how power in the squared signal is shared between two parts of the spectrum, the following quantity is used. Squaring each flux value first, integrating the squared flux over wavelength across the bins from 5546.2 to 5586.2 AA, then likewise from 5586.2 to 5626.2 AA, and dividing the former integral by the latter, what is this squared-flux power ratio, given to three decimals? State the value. 1.005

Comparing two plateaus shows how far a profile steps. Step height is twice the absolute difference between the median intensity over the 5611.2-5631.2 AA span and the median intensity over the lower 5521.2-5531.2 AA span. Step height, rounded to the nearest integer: 13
